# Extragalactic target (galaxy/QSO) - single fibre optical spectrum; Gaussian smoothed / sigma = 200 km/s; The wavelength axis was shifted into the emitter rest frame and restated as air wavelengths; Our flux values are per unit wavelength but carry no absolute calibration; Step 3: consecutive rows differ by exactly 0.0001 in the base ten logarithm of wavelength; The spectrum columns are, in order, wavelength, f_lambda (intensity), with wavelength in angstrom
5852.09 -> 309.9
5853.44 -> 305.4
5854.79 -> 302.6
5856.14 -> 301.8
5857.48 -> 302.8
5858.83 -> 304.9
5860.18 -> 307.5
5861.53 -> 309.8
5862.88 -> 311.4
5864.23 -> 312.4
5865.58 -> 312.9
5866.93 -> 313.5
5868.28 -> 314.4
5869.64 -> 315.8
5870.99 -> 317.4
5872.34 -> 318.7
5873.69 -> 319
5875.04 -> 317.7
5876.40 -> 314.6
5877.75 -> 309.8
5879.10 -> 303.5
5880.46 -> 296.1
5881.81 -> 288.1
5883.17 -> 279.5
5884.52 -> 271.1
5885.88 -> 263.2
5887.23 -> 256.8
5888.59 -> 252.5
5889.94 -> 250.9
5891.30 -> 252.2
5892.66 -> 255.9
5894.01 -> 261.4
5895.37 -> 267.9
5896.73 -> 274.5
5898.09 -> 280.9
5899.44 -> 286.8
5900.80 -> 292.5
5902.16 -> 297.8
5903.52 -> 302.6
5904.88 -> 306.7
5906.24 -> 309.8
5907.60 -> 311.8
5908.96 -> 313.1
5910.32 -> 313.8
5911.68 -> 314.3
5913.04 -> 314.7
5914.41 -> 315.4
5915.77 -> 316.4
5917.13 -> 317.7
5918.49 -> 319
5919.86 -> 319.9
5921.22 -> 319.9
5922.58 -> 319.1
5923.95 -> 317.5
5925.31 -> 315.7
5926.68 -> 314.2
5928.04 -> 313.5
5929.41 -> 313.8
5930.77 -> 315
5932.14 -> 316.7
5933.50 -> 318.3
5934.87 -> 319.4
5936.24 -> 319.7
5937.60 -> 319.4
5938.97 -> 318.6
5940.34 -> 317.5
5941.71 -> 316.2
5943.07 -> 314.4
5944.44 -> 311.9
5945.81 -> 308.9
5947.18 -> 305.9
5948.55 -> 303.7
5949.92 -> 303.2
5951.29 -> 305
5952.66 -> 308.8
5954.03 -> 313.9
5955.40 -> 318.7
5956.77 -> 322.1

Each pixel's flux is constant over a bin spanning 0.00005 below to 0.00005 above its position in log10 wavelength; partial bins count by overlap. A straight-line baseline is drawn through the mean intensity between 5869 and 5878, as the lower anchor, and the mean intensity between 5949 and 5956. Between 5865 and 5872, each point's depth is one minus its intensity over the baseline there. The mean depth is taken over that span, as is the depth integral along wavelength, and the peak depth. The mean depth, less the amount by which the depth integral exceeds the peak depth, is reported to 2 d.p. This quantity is -0.02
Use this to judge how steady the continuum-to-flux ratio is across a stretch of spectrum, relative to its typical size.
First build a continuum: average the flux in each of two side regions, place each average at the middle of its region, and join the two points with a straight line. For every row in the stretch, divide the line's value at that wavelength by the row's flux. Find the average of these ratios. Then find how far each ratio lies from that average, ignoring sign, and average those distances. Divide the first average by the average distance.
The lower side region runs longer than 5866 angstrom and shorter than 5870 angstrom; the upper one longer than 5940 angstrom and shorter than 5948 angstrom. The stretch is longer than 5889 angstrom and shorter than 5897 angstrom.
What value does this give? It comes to 35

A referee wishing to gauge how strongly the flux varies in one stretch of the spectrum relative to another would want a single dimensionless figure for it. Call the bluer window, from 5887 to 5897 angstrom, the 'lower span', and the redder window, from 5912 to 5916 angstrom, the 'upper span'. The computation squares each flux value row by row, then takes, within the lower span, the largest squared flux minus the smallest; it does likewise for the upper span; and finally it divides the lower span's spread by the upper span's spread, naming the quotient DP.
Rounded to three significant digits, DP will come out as 11.6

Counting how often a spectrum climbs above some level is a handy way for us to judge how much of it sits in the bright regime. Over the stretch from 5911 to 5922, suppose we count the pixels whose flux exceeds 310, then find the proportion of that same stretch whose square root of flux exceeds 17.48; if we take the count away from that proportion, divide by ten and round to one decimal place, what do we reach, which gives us -0.7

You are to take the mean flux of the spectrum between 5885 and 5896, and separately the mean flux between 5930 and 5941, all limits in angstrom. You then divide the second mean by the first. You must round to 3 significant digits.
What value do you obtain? 1.23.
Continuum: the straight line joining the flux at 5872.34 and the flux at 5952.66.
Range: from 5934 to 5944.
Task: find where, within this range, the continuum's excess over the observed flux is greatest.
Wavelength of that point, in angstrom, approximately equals 5943.07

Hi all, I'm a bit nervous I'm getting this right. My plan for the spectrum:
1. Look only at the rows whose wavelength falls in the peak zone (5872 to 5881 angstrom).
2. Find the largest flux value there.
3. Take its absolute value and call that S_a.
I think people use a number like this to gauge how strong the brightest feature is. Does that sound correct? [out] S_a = 319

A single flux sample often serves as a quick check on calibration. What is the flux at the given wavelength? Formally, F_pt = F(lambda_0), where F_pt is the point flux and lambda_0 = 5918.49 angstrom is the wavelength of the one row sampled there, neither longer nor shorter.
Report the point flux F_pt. 319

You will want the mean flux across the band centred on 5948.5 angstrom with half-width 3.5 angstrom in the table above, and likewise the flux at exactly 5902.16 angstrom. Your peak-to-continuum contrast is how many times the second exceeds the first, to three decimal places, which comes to 0.975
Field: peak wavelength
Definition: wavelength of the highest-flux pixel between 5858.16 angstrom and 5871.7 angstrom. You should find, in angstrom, 5870.99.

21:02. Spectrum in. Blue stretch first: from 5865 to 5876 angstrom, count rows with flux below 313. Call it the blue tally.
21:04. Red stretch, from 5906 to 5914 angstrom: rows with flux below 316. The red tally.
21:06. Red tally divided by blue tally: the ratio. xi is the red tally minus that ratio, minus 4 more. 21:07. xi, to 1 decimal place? -4.0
